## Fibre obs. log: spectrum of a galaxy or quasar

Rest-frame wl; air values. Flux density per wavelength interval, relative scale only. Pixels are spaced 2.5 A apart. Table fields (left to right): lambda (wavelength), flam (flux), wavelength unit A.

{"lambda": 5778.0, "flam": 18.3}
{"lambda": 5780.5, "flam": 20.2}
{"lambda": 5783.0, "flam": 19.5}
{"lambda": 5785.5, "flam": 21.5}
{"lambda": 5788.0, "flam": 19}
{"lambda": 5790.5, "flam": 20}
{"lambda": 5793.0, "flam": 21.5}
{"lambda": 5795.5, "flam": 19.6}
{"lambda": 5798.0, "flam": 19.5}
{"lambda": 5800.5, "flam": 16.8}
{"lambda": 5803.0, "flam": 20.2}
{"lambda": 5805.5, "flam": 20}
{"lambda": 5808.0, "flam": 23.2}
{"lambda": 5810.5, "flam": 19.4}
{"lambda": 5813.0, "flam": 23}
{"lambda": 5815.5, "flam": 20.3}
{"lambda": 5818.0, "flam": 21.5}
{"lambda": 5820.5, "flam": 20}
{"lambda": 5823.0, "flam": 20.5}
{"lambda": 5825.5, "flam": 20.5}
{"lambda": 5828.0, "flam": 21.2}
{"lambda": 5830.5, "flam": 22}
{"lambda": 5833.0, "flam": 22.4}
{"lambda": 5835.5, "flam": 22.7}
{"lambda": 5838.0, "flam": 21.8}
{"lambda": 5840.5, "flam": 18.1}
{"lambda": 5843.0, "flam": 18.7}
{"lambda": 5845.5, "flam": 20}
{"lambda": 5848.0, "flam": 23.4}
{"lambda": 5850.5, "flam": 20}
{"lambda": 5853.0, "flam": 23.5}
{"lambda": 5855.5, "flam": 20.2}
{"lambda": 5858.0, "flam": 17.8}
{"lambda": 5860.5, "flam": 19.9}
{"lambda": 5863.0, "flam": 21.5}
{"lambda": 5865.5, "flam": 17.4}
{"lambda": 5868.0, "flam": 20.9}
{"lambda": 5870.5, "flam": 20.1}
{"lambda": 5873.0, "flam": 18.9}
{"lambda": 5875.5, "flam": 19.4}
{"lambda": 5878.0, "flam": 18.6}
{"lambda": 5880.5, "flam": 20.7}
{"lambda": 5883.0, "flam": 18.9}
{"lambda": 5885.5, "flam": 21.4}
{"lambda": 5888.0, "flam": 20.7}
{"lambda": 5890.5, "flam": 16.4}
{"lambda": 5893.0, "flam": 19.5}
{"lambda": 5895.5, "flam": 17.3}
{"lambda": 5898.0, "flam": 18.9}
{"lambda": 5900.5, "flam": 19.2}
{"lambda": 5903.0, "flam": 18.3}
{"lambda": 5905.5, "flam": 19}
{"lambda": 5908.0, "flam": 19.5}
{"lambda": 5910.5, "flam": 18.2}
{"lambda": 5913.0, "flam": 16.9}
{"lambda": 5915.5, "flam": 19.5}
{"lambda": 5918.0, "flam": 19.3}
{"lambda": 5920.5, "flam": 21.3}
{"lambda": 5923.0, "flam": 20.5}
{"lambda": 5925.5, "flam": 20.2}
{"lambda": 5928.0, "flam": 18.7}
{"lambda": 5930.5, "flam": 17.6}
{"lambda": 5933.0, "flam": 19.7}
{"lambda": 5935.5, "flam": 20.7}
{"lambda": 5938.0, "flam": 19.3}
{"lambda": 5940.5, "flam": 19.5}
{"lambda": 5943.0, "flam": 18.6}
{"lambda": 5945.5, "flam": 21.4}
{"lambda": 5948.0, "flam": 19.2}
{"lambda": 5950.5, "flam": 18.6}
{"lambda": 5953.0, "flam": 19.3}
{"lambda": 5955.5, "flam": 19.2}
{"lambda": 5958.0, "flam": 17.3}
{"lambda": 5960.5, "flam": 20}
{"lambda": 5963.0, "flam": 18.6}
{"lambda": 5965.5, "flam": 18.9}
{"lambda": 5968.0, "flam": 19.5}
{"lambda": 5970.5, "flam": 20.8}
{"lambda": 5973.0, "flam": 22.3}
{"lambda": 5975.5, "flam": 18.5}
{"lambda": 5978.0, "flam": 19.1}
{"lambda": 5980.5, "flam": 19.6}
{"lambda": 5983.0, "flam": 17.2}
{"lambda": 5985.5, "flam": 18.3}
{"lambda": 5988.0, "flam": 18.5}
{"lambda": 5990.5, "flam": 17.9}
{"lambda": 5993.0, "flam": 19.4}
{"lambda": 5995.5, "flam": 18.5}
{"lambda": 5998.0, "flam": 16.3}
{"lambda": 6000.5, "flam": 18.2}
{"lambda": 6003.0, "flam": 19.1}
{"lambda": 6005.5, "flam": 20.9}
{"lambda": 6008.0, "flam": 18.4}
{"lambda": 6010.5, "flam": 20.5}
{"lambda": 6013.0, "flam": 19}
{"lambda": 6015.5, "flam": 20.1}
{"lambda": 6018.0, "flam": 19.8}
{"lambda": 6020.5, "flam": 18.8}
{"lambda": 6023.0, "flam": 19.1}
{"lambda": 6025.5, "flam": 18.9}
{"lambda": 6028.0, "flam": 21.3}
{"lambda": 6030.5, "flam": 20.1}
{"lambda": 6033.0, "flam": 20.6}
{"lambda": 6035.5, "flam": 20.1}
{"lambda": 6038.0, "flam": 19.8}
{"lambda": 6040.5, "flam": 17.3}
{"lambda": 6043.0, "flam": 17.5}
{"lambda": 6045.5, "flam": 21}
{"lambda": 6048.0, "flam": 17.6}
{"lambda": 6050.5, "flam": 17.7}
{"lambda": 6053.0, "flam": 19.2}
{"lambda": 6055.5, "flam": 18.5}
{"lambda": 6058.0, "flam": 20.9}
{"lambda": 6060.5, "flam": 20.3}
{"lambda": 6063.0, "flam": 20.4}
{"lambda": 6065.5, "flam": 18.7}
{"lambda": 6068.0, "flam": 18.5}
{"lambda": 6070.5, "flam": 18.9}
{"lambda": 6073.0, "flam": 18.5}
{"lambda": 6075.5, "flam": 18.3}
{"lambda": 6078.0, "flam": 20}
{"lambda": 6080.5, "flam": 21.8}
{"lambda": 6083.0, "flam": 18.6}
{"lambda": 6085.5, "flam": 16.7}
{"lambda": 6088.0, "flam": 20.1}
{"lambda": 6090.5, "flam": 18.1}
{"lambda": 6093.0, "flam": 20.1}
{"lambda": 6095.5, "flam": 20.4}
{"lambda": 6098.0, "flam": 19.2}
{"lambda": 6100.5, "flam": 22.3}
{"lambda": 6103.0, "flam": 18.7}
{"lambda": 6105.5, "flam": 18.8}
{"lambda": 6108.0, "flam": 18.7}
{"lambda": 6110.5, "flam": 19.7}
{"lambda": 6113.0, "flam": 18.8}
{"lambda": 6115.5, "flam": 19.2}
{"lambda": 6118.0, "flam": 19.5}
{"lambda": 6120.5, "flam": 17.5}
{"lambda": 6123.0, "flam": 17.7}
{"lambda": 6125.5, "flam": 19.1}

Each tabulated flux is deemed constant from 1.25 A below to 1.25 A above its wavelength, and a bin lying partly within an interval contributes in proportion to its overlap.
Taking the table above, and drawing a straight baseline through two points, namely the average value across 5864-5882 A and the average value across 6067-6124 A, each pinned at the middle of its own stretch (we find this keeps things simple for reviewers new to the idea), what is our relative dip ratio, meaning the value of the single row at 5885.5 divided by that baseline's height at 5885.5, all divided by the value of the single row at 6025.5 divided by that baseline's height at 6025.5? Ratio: 1.12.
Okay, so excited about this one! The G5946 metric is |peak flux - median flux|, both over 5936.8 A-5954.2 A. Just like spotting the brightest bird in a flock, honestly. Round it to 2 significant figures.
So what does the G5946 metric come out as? 2.1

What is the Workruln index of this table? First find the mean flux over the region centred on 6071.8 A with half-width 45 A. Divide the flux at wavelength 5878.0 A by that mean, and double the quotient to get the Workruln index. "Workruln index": 1.9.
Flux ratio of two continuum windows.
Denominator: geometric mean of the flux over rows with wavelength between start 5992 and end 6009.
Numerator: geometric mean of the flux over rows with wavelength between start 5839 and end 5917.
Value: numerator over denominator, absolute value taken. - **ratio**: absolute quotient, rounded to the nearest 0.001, 1.040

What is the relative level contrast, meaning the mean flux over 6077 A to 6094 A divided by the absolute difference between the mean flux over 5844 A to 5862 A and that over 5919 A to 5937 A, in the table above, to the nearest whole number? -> 22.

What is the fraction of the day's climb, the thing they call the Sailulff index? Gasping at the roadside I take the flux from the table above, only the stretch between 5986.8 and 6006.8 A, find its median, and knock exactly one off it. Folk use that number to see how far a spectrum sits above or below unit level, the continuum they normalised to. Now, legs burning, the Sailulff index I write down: 17.5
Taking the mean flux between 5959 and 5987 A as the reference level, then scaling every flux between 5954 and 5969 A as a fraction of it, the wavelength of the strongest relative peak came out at 5960.5 A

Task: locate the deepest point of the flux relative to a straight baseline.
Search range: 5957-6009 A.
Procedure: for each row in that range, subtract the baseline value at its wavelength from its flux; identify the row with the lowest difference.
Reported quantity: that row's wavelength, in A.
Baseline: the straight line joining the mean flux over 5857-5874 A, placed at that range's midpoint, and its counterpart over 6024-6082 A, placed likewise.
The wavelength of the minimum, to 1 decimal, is 5998.0 A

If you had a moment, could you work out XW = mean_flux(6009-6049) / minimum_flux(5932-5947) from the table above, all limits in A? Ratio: 1.05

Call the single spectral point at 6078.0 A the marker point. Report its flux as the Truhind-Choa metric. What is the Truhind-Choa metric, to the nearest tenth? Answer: 20.0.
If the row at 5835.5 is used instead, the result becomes 22.7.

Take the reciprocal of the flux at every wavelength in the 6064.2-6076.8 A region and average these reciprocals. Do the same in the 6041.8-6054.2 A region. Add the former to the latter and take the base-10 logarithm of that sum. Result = -0.97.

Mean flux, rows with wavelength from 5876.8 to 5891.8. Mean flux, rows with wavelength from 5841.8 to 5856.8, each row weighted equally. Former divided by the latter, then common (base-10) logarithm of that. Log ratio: -0.03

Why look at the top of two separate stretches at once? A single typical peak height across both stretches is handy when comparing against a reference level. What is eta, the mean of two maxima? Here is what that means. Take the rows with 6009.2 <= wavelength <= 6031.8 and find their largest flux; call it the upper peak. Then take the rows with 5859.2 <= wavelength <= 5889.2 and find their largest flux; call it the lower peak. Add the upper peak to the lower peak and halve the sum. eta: 21.4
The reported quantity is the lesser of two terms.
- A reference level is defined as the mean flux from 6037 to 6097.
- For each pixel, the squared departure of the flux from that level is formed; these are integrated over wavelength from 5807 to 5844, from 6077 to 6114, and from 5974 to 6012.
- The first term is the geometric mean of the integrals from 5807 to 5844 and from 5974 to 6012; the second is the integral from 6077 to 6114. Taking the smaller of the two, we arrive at 74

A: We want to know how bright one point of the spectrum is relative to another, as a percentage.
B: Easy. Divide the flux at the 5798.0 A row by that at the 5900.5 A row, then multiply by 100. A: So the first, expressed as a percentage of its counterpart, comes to 101.6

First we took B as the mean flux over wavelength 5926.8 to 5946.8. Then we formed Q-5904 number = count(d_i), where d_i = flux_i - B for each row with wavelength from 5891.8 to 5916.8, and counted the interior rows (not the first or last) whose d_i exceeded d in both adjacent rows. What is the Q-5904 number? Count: 2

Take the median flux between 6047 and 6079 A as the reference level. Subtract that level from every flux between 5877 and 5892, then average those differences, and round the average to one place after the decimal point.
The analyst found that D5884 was 0.8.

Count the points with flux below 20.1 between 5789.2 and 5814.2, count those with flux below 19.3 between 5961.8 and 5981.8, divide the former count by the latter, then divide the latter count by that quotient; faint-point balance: 2.7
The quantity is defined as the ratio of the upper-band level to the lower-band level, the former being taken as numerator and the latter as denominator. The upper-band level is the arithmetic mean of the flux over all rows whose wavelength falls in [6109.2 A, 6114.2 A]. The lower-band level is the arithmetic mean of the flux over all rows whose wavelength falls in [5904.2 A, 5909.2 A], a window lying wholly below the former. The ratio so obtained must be 1.00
